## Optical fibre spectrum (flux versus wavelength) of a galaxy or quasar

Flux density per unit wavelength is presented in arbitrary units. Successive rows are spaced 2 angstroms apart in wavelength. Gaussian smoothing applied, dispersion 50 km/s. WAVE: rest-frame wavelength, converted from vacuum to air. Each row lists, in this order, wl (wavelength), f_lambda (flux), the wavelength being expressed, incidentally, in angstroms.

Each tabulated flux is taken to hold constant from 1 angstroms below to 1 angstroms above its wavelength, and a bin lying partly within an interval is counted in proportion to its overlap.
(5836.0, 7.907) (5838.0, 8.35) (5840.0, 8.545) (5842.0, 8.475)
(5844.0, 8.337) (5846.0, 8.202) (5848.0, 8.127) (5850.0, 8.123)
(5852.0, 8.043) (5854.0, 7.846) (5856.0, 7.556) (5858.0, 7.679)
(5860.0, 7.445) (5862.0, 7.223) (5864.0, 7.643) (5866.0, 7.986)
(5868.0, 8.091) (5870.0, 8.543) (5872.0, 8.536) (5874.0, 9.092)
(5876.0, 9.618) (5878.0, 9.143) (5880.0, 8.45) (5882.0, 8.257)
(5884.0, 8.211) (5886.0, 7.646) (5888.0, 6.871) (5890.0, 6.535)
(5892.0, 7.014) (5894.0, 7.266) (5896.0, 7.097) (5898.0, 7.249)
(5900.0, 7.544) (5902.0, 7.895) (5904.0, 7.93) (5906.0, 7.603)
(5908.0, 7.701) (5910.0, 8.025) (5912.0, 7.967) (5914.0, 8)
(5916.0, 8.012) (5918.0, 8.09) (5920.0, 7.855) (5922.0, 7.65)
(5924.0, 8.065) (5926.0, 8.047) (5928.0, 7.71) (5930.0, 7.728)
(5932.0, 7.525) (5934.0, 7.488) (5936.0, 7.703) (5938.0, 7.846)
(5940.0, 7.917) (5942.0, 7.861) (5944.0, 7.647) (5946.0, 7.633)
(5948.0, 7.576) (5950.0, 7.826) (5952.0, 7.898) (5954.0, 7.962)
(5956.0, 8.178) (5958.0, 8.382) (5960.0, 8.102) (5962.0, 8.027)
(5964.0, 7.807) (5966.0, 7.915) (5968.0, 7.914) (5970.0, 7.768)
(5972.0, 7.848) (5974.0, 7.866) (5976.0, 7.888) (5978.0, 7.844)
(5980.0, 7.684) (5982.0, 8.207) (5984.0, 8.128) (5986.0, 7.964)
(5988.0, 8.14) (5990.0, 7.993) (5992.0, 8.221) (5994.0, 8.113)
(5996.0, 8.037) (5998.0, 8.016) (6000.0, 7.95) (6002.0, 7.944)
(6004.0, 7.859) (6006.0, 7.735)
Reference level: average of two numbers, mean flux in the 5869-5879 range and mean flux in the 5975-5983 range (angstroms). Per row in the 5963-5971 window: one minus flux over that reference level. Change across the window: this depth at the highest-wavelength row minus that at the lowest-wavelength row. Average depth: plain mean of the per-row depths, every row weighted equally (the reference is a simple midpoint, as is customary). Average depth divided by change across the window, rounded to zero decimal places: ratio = 15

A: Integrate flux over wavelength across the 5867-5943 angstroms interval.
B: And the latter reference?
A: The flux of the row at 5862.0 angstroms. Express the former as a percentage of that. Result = 8301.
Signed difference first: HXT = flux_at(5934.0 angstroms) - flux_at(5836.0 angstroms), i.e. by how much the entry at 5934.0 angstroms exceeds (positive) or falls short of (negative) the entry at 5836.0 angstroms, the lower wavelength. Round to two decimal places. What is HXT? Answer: -0.42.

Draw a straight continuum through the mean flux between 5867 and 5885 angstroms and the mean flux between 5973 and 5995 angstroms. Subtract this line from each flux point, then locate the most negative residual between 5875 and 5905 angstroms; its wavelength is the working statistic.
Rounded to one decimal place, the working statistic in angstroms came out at 5890.0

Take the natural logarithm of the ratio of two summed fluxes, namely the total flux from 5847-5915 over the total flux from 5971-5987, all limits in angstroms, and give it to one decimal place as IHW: 1.4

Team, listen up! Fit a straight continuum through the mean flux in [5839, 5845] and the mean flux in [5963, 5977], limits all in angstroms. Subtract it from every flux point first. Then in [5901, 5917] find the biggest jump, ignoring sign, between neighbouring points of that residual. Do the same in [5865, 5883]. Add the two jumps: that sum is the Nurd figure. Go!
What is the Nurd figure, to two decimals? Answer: 1.02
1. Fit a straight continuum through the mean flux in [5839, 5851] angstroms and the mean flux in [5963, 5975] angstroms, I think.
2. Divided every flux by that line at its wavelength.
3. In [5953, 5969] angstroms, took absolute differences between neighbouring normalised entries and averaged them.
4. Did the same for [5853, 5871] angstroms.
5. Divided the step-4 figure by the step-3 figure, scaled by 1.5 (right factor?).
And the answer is 2.5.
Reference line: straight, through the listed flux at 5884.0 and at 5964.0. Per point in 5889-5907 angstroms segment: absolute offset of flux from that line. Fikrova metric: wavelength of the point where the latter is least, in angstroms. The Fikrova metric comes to 5904.0 angstroms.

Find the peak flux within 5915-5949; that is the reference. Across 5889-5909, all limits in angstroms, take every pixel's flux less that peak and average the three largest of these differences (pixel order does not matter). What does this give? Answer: -0.25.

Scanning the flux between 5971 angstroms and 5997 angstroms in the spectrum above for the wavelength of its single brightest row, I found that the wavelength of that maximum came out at 5992.0 angstroms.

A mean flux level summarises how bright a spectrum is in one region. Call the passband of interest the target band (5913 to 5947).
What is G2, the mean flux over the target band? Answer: 7.81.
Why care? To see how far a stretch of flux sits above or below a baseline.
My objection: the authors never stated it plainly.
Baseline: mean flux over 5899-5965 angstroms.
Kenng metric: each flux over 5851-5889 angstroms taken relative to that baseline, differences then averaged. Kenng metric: 0.24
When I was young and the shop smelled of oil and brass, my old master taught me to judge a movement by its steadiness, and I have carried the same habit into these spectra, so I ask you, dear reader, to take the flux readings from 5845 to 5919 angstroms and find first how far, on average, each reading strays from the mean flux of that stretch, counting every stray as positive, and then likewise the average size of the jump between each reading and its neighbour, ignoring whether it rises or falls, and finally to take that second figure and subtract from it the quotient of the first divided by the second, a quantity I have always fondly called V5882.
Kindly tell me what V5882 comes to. -1.50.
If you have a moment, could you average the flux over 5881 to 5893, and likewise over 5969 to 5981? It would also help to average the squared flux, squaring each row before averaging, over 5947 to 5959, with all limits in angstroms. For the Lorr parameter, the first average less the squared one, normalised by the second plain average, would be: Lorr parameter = -7.2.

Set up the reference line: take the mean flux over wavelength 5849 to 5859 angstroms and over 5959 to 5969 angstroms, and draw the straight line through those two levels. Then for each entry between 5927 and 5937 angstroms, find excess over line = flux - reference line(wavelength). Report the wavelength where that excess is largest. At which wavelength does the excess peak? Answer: 5930.0 angstroms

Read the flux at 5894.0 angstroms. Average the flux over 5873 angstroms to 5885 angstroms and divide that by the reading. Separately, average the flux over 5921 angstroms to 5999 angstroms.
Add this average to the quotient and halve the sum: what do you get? 4.556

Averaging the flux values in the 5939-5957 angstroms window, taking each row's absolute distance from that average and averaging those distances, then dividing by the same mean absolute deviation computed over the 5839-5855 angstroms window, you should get 0.80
